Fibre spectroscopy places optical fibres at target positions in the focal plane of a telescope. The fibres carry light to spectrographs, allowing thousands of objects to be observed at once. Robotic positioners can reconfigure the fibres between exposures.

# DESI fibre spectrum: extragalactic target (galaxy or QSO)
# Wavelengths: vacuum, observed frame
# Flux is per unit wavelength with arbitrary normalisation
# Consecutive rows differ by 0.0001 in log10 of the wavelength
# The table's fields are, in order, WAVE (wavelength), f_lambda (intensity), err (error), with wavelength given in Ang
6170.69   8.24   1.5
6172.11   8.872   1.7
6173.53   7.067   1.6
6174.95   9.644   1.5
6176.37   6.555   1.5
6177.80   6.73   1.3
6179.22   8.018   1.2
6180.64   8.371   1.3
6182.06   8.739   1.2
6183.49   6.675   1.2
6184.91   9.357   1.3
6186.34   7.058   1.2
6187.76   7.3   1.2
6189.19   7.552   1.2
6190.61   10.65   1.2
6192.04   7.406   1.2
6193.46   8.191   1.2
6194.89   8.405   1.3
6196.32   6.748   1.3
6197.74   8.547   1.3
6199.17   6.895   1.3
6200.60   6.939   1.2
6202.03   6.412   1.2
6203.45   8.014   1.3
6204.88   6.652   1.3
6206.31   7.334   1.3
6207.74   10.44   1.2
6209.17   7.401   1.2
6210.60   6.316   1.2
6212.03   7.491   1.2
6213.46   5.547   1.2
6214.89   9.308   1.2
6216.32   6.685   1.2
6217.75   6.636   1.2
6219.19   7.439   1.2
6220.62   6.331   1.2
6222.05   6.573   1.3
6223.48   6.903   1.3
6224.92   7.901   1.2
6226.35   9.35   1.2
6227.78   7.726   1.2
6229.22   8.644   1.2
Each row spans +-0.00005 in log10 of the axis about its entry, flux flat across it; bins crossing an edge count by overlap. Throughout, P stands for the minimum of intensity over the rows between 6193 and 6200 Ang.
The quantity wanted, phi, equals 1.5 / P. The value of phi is 0.222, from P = 6.748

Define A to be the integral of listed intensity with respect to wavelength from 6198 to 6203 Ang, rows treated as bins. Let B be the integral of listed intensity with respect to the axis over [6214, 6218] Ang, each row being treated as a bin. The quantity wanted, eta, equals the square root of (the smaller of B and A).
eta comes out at 5.5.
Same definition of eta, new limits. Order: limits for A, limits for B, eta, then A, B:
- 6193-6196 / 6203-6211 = 4.9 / 24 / 62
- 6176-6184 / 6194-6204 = 7.8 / 61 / 74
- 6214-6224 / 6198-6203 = 5.9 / 71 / 35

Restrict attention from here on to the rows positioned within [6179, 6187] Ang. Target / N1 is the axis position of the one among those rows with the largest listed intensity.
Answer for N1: 6184.91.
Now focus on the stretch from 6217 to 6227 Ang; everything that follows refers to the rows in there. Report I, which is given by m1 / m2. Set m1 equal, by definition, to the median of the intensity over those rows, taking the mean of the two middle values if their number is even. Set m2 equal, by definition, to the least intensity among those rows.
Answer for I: 1.09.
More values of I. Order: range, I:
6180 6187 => 1.25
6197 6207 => 1.08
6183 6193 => 1.11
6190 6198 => 1.23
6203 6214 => 1.33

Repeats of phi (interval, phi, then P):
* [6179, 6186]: 0.225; 6.675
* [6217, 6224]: 0.237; 6.331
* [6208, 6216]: 0.270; 5.547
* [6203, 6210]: 0.225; 6.652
